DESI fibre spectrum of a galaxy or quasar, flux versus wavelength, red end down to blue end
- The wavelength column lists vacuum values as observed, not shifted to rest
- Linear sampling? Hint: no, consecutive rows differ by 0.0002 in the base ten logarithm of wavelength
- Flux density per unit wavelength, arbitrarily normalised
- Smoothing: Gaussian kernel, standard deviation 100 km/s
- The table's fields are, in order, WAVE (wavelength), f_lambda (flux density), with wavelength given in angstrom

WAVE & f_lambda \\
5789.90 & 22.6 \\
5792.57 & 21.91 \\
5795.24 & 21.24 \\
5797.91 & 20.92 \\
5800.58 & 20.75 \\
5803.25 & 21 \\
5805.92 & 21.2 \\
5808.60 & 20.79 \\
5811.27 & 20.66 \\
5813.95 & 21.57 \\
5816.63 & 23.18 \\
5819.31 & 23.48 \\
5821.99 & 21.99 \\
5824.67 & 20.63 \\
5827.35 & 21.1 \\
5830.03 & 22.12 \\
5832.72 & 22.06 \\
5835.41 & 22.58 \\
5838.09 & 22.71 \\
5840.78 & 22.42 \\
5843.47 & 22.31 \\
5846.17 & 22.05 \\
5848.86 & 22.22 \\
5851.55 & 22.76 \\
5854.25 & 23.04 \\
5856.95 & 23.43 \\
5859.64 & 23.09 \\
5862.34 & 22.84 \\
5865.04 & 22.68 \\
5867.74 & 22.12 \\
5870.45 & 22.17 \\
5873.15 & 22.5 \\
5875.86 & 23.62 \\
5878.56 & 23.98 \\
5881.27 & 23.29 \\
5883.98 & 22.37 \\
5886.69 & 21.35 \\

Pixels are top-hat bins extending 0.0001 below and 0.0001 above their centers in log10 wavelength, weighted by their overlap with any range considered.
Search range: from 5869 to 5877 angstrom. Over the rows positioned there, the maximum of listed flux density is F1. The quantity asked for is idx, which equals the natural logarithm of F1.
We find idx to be 3.162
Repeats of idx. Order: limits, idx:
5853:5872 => 3.154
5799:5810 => 3.054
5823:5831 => 3.096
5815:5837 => 3.156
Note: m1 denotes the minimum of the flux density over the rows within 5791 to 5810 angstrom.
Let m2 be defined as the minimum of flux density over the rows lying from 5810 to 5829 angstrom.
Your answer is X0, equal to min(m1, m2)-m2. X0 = 0.00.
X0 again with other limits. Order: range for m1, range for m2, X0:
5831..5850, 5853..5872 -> -0.07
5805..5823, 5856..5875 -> -1.46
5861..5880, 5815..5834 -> 0.00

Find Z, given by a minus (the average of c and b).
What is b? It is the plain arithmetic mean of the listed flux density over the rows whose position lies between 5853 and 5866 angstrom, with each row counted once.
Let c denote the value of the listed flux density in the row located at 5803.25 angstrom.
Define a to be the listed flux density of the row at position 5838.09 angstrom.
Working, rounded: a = 22.71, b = 23.0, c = 21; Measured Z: 0.7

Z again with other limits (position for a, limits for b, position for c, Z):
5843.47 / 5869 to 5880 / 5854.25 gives -0.7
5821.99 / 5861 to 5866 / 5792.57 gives -0.3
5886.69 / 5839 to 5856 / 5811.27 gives -0.2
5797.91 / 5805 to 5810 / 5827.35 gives -0.1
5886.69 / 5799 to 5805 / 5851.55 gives -0.5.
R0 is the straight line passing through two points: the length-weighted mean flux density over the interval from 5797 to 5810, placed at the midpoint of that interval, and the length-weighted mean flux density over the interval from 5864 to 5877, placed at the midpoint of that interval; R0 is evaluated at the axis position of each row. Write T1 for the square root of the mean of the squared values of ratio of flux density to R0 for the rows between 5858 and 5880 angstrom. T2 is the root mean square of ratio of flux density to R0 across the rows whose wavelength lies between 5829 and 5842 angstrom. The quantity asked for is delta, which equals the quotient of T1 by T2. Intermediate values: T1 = 1.01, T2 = 1.030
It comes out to 0.985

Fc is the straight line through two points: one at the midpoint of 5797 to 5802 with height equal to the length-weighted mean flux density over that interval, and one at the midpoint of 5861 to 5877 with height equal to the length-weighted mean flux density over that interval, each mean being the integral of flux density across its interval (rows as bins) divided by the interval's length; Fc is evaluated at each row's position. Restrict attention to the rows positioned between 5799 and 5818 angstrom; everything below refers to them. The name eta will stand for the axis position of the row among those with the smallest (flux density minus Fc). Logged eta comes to 5811.27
